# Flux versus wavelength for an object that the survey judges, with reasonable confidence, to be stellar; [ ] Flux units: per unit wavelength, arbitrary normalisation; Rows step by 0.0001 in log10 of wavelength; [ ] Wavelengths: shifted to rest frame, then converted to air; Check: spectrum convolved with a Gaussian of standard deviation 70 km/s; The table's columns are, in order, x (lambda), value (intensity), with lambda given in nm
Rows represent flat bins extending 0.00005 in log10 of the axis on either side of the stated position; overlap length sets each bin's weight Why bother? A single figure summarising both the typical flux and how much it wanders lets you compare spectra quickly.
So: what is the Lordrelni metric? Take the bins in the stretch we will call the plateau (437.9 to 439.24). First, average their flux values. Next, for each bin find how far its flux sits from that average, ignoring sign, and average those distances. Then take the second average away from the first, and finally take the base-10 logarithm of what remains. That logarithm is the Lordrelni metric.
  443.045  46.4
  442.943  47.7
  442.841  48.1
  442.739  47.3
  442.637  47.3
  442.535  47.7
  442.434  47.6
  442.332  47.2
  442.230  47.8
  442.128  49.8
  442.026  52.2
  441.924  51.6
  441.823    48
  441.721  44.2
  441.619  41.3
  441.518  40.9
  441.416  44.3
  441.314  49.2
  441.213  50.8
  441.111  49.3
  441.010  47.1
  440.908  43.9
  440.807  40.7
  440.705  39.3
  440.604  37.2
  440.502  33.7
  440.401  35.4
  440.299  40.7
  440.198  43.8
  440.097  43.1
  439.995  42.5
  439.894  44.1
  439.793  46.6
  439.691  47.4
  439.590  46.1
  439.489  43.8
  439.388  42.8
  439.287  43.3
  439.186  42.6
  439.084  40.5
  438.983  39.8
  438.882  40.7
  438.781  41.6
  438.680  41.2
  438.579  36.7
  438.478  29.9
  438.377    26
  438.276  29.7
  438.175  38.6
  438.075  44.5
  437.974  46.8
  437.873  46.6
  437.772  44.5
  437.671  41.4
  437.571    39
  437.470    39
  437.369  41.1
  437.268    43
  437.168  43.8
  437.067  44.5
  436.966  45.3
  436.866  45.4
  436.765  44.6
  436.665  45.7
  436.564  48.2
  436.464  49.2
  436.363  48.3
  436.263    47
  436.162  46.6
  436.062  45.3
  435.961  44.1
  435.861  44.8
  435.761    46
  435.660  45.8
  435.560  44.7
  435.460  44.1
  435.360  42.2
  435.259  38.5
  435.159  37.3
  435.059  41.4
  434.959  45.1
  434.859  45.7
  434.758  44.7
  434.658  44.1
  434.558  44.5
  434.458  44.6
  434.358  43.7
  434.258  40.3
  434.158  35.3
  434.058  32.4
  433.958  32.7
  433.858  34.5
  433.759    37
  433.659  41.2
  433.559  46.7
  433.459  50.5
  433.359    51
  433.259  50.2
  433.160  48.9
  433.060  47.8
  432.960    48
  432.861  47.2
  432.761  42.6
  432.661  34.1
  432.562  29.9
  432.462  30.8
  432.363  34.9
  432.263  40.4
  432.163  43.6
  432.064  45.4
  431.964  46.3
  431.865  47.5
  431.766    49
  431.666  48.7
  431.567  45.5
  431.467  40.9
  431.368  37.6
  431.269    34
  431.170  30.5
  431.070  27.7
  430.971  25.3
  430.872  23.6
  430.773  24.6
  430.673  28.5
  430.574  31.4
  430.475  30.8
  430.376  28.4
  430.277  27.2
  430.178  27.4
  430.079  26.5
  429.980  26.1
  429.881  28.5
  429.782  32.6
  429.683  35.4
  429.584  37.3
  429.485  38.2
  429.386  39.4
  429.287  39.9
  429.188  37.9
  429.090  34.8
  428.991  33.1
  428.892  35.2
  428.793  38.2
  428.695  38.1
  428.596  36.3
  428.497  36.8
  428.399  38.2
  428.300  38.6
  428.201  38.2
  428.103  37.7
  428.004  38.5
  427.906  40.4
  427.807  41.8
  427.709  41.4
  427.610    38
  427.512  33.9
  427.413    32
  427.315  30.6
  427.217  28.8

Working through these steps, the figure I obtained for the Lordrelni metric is 1.53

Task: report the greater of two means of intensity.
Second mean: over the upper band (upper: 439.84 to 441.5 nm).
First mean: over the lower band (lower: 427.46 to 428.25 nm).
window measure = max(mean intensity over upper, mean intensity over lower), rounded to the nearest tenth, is 42.8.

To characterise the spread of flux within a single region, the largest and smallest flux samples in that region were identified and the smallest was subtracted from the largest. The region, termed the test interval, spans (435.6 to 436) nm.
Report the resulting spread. 1.9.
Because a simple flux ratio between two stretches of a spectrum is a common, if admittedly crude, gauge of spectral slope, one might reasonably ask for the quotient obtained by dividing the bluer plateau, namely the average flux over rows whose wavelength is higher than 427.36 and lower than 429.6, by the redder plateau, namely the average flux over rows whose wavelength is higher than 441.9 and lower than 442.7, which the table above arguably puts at 0.77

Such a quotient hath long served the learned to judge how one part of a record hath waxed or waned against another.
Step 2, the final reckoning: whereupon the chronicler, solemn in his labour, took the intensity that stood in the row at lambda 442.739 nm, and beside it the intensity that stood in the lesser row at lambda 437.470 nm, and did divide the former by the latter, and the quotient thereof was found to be 1.2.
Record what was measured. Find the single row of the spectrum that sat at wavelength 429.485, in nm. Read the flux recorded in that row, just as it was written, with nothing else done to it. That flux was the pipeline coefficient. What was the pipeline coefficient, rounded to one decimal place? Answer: 38.2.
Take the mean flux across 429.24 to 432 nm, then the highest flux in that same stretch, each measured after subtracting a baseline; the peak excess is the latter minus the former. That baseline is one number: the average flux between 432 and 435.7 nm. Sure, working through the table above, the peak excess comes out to 15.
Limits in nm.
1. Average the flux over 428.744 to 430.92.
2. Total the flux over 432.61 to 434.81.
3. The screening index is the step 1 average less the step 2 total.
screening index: -910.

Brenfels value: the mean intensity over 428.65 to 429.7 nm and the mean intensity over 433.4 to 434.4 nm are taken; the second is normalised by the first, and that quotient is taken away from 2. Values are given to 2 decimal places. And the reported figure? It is 0.94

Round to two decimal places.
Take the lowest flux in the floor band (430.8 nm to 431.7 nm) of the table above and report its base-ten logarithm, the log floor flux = 1.37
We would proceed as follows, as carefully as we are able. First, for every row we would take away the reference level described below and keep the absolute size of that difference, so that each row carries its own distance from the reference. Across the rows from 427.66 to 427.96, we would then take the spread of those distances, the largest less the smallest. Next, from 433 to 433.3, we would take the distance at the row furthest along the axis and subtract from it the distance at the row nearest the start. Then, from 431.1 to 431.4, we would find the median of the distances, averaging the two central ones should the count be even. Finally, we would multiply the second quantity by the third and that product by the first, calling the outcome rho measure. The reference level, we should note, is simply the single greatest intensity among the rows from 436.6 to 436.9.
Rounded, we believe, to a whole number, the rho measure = 39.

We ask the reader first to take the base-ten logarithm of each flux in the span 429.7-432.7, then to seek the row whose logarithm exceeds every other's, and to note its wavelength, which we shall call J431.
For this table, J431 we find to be 431.766 nm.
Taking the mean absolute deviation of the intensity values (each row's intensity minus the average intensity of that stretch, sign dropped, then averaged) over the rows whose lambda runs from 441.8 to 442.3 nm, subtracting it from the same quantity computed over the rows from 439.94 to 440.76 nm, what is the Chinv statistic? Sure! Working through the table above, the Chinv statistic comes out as 1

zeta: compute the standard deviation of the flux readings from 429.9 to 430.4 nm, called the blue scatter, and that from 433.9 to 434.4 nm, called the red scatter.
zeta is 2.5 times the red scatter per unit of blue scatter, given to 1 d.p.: 14.0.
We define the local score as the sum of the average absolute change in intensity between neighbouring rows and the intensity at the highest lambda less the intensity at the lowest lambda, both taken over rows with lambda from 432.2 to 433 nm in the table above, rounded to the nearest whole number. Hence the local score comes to 12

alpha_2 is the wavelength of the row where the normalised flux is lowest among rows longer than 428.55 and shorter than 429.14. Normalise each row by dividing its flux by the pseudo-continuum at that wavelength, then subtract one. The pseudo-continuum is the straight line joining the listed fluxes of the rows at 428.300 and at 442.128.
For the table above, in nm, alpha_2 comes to 428.991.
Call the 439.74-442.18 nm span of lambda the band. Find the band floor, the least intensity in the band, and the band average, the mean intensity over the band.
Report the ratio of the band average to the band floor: 1.31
